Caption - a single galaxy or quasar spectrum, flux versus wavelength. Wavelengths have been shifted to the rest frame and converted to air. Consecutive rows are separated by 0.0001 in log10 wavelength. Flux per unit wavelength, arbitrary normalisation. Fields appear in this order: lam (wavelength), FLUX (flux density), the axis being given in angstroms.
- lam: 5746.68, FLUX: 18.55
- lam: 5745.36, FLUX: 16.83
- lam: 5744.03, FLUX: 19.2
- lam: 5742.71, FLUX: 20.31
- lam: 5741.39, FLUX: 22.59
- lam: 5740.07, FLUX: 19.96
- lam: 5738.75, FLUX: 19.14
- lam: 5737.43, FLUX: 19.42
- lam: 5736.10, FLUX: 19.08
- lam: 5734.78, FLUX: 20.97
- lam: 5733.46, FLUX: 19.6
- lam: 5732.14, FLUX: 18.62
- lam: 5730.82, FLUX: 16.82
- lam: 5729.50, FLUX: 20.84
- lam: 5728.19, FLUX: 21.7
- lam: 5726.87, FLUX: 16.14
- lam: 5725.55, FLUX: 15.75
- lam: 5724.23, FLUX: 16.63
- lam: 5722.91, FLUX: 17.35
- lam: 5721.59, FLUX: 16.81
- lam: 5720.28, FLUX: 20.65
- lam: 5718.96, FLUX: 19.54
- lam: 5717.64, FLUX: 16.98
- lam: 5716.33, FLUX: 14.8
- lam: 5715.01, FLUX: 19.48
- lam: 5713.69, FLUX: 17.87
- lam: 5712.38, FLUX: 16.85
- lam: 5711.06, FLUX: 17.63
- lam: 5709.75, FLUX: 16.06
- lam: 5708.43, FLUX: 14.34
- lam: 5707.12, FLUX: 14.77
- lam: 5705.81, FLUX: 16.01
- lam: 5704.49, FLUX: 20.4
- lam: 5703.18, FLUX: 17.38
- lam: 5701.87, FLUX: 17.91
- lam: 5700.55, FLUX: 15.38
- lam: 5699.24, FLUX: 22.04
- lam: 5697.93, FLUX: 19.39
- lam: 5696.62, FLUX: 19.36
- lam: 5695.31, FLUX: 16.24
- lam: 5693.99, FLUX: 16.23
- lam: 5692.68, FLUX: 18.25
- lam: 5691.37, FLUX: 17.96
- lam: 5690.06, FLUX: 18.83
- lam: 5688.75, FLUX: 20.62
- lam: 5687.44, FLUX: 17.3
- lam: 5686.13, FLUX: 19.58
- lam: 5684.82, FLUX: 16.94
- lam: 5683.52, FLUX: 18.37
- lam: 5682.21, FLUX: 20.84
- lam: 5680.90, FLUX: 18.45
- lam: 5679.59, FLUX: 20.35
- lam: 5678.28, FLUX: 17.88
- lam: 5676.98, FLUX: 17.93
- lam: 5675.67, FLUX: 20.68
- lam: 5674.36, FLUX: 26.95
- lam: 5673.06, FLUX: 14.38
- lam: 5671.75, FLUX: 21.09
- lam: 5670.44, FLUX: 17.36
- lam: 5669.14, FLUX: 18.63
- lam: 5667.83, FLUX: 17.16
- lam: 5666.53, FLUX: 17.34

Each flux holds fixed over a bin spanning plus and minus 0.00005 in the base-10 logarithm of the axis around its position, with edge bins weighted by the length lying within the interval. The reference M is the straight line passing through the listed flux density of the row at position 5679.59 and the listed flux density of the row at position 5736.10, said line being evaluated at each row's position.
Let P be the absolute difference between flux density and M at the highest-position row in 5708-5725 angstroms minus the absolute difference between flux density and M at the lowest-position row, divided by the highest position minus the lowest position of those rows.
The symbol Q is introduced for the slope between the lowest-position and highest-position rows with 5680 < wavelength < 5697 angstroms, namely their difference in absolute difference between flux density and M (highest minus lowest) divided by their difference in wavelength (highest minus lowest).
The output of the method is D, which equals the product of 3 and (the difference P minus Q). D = -0.3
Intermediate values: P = -0.17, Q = -0.08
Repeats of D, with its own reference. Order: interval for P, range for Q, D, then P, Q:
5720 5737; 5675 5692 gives -0.6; -0.08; 0.12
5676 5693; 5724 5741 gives 0.2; -0.04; -0.11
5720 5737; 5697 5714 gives -0.5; -0.08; 0.07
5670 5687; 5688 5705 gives -0.5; -0.16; 0.01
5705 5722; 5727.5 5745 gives 0.2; -0.07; -0.14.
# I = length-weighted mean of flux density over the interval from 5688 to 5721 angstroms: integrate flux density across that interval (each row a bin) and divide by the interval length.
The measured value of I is 17.80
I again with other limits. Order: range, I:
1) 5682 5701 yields 18.47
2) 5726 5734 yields 18.87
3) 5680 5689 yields 18.84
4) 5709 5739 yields 18.18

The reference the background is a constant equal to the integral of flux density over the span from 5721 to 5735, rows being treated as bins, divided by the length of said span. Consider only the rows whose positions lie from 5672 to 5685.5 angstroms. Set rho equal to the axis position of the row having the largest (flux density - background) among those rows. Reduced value 5674.36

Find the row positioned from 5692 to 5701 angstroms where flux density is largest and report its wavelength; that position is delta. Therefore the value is 5699.24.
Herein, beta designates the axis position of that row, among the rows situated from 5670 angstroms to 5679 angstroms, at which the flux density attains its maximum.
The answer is 5674.36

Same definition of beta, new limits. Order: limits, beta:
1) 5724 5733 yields 5728.19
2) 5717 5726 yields 5720.28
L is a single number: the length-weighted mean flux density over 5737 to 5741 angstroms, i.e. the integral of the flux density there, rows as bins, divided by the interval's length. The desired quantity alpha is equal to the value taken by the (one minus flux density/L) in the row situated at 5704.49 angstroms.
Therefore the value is -0.03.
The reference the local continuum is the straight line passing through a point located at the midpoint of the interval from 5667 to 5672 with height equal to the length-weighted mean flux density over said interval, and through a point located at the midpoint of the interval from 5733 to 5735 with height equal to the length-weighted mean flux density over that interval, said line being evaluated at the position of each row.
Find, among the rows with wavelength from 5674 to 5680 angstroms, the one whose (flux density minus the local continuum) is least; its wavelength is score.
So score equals 5678.28 angstroms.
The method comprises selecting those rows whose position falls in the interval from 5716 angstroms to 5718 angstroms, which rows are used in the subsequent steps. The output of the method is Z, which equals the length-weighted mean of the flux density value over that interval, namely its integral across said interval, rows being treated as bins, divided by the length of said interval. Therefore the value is 16.0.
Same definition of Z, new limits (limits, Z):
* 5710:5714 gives 17.3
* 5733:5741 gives 19.8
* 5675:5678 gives 19.2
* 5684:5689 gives 18.5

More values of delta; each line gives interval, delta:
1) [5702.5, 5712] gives 5704.49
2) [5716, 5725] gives 5720.28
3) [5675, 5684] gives 5682.21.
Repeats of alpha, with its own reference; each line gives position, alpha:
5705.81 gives 0.19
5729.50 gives -0.06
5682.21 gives -0.06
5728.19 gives -0.10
